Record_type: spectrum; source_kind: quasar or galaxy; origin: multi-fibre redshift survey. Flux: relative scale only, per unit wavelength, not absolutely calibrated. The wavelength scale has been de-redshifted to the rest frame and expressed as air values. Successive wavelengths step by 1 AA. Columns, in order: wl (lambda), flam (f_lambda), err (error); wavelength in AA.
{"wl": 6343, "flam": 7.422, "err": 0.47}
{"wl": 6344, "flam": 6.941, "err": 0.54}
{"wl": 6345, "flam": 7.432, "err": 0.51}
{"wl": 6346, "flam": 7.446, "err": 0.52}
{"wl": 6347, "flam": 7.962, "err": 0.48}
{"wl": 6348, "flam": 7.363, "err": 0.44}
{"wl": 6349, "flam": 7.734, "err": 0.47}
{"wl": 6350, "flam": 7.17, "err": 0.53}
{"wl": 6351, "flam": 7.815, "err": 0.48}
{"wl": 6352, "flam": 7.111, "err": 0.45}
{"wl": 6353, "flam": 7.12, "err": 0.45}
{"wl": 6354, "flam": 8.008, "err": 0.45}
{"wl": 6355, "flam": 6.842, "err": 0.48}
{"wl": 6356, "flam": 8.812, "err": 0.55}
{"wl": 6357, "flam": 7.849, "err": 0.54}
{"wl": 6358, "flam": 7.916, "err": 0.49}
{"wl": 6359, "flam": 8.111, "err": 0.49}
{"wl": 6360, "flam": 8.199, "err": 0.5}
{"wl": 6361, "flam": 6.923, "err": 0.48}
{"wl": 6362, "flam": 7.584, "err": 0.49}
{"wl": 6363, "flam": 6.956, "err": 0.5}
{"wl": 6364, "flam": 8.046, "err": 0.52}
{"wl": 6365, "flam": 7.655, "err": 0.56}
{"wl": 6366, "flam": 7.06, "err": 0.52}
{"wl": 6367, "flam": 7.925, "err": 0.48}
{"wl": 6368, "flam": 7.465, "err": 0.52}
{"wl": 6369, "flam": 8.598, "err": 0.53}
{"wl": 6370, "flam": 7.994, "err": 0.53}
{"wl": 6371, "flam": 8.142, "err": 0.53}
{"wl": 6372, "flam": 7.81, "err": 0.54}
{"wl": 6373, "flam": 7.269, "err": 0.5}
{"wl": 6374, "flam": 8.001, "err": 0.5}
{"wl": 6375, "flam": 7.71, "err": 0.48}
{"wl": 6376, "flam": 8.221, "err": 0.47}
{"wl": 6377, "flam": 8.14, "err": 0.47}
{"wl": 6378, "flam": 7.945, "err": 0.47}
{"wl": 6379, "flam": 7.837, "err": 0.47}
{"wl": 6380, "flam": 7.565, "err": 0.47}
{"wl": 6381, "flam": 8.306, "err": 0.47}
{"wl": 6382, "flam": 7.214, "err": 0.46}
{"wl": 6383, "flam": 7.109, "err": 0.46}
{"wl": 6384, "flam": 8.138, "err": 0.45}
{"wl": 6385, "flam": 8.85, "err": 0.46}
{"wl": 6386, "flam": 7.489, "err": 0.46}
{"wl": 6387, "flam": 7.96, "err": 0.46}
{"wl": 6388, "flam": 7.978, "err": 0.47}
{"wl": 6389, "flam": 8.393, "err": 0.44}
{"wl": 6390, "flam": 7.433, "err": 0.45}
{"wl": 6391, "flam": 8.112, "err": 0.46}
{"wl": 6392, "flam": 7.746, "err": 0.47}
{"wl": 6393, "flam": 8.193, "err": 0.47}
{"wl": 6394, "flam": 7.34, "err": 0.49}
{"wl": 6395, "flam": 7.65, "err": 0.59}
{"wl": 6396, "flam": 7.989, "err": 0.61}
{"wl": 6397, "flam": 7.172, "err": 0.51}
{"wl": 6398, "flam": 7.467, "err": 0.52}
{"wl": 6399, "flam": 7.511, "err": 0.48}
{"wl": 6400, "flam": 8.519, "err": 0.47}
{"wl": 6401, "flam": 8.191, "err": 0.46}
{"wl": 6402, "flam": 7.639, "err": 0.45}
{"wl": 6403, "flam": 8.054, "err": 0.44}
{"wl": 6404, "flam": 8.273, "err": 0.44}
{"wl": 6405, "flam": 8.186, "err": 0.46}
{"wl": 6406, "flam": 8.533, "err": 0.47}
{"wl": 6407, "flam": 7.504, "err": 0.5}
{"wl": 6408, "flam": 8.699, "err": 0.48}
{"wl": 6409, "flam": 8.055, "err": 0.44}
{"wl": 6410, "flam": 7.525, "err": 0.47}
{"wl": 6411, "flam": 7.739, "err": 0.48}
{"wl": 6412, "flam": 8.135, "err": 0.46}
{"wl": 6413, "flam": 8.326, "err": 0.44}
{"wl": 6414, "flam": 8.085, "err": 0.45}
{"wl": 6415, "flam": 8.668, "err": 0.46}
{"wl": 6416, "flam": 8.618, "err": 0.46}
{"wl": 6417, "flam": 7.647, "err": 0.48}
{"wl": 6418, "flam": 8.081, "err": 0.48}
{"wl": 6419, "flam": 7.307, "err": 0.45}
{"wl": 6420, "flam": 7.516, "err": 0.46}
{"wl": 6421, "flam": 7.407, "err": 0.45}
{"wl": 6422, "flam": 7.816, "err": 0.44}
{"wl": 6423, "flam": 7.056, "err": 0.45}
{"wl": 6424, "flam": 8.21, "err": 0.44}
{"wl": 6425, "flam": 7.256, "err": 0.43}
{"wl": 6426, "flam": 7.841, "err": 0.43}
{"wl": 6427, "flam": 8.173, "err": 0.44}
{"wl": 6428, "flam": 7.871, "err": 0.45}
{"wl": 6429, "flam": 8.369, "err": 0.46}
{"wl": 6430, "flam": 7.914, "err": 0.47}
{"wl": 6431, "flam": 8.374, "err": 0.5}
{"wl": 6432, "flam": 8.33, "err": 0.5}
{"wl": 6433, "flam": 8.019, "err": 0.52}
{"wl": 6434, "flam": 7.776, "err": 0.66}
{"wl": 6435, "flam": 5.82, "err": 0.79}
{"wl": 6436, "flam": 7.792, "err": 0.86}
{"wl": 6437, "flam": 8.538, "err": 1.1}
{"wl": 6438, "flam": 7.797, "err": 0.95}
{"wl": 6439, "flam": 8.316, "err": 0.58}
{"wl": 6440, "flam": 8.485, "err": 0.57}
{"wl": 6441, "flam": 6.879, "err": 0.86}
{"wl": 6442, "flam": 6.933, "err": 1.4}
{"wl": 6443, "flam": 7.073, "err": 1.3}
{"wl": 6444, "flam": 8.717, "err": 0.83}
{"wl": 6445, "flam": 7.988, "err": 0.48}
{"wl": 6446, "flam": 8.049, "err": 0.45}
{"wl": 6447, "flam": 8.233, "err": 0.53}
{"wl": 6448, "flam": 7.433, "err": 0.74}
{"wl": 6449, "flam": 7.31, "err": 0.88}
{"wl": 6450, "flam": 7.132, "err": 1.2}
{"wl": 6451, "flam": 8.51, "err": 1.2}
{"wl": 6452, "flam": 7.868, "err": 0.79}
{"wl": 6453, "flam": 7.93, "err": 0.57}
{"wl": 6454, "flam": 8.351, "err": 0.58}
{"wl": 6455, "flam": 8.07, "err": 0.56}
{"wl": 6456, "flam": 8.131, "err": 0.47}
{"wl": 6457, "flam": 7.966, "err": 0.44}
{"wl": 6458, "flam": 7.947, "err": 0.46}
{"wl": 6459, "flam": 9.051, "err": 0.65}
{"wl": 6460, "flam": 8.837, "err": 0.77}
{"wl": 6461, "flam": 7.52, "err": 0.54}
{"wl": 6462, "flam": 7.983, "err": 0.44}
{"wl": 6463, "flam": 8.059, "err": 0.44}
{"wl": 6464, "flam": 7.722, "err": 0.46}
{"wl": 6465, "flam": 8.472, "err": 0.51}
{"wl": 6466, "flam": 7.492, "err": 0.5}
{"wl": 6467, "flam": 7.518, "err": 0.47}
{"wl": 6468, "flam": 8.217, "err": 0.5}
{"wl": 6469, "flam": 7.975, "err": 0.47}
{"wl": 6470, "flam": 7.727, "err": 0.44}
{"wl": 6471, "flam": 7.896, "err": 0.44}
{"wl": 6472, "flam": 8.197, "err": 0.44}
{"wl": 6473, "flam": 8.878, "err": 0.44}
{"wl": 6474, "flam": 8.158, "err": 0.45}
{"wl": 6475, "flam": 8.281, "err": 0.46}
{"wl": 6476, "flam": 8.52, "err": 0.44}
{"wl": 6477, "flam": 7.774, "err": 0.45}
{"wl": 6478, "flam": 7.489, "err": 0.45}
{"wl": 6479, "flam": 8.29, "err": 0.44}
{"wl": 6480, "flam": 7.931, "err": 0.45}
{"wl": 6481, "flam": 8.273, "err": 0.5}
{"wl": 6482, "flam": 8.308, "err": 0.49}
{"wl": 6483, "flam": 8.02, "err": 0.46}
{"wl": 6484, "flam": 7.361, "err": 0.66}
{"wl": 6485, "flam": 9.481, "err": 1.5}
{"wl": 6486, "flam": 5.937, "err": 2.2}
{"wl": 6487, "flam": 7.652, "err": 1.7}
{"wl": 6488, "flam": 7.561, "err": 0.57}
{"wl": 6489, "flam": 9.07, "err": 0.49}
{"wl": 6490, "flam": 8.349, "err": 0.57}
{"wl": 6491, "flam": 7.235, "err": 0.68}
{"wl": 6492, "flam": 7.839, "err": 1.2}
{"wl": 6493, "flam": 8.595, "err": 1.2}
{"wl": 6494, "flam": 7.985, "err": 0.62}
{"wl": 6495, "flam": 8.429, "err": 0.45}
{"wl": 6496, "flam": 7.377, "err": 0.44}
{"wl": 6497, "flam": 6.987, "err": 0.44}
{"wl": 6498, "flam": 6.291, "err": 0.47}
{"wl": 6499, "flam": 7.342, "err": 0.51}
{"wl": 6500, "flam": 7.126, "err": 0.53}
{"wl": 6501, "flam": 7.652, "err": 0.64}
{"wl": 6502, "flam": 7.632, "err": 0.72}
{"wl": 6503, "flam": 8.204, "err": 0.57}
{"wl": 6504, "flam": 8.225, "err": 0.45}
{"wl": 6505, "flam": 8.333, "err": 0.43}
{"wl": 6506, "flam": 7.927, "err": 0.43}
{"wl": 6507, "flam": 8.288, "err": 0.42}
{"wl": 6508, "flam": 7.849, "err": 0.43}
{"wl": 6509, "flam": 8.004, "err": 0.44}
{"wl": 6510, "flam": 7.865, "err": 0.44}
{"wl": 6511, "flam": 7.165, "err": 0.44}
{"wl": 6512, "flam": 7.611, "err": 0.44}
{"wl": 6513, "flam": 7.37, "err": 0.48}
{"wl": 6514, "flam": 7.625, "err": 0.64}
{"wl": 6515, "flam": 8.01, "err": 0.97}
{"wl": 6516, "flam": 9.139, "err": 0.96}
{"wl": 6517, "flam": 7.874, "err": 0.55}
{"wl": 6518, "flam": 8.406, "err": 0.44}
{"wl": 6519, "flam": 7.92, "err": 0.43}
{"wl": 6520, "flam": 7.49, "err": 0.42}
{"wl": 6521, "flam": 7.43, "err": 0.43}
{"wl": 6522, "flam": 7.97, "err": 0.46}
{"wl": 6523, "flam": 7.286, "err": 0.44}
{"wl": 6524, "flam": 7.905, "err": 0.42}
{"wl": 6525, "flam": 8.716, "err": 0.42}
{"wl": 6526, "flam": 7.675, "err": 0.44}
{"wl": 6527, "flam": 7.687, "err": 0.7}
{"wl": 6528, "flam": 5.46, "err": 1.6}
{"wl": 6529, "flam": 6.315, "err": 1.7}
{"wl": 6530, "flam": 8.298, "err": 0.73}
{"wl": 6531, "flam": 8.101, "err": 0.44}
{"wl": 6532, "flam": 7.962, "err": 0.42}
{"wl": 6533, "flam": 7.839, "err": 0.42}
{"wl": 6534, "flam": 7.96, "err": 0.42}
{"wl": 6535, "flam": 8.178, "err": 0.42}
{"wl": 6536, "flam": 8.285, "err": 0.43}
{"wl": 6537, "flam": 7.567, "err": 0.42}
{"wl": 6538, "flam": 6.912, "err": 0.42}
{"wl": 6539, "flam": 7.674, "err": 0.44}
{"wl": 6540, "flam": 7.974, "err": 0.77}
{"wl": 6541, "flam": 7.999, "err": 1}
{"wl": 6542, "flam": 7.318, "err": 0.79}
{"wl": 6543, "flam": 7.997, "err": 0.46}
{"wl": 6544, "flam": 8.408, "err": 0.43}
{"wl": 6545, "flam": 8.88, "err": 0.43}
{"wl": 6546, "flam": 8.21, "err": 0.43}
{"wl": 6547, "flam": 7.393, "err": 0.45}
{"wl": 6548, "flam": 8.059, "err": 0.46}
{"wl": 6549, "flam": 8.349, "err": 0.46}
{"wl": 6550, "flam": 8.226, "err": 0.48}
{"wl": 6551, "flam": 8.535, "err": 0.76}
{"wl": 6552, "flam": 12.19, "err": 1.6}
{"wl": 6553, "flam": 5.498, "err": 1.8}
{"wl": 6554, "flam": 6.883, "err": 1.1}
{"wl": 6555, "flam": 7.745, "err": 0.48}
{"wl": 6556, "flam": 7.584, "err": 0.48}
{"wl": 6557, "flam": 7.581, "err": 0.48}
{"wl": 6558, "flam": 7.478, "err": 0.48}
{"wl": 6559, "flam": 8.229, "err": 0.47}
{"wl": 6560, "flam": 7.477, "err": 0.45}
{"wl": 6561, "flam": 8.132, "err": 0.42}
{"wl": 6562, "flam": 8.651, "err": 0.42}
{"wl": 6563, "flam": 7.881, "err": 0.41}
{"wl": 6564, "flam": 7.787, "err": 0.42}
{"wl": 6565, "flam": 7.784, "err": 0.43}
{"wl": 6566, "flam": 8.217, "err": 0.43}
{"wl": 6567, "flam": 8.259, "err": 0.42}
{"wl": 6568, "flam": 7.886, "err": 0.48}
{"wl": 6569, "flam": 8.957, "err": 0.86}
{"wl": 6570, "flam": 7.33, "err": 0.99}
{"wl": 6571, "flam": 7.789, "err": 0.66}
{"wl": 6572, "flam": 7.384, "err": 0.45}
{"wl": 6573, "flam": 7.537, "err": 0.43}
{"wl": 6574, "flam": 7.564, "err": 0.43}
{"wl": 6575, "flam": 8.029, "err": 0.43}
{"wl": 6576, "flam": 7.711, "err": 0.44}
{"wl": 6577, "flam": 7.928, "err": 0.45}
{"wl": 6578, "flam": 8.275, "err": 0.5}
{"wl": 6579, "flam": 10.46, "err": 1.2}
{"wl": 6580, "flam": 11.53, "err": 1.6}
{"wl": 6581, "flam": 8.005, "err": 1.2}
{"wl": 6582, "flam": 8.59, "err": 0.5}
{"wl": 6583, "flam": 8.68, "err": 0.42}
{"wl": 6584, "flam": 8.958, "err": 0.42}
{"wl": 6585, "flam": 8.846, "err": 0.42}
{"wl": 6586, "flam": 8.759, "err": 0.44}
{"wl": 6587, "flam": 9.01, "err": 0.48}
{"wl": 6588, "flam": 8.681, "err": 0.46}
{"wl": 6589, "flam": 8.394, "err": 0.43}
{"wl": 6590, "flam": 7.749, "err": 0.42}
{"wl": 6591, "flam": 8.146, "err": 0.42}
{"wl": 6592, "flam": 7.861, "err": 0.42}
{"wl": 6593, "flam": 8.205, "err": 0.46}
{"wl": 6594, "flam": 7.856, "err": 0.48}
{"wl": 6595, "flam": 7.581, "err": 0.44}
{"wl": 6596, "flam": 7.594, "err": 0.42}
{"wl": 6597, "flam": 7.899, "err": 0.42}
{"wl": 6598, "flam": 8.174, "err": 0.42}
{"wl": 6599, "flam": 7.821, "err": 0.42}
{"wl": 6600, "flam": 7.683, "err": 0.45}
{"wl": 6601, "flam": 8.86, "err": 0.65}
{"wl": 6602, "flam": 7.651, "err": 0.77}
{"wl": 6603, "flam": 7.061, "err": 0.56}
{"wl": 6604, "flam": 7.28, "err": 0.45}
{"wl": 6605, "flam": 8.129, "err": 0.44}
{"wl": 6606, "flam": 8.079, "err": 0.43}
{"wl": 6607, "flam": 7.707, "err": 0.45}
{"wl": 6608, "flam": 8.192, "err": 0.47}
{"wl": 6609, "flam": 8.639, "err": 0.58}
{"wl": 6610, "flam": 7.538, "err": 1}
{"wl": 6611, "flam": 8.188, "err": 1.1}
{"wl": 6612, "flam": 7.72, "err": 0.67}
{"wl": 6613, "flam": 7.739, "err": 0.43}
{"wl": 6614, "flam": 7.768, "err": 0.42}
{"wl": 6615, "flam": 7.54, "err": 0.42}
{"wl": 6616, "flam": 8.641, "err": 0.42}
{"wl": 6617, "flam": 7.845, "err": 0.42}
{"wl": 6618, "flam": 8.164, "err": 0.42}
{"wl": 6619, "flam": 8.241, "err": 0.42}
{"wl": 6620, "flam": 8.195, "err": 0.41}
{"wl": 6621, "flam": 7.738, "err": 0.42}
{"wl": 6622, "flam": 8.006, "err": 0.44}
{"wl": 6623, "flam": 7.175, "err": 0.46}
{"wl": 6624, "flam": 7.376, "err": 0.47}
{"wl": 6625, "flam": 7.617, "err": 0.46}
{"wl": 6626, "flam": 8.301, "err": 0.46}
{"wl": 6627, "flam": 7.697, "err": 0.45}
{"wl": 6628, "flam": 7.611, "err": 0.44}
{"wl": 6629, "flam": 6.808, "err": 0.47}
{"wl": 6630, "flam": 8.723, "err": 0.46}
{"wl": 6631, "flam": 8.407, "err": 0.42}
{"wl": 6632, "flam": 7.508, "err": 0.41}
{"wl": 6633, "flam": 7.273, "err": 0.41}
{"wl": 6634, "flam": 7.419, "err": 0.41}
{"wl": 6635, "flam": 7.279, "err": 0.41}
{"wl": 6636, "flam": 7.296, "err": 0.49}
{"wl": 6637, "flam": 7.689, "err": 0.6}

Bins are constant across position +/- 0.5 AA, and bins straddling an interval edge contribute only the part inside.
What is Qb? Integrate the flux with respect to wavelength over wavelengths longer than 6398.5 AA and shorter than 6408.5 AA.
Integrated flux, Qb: 81.1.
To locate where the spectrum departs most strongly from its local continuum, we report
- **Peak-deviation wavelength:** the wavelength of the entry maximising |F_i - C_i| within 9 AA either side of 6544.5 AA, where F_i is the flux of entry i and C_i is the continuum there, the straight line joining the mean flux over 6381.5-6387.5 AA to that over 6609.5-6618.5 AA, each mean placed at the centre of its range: 6552 AA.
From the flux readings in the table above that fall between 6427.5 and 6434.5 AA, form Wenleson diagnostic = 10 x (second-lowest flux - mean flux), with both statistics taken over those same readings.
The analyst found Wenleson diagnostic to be -2.2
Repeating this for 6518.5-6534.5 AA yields -13.1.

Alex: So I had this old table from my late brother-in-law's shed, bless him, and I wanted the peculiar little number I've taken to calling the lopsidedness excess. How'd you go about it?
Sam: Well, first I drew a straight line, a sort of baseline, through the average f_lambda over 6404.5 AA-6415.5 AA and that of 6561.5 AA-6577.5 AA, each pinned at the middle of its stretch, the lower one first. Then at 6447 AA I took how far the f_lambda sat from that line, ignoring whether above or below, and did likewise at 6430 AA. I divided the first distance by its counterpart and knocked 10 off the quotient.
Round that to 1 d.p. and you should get -9.2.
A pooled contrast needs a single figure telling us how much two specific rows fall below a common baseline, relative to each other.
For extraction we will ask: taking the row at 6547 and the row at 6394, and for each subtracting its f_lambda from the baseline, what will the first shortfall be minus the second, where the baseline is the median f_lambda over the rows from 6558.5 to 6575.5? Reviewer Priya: -0.1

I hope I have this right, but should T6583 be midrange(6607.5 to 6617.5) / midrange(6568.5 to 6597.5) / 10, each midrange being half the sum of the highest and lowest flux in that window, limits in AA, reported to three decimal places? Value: 0.086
